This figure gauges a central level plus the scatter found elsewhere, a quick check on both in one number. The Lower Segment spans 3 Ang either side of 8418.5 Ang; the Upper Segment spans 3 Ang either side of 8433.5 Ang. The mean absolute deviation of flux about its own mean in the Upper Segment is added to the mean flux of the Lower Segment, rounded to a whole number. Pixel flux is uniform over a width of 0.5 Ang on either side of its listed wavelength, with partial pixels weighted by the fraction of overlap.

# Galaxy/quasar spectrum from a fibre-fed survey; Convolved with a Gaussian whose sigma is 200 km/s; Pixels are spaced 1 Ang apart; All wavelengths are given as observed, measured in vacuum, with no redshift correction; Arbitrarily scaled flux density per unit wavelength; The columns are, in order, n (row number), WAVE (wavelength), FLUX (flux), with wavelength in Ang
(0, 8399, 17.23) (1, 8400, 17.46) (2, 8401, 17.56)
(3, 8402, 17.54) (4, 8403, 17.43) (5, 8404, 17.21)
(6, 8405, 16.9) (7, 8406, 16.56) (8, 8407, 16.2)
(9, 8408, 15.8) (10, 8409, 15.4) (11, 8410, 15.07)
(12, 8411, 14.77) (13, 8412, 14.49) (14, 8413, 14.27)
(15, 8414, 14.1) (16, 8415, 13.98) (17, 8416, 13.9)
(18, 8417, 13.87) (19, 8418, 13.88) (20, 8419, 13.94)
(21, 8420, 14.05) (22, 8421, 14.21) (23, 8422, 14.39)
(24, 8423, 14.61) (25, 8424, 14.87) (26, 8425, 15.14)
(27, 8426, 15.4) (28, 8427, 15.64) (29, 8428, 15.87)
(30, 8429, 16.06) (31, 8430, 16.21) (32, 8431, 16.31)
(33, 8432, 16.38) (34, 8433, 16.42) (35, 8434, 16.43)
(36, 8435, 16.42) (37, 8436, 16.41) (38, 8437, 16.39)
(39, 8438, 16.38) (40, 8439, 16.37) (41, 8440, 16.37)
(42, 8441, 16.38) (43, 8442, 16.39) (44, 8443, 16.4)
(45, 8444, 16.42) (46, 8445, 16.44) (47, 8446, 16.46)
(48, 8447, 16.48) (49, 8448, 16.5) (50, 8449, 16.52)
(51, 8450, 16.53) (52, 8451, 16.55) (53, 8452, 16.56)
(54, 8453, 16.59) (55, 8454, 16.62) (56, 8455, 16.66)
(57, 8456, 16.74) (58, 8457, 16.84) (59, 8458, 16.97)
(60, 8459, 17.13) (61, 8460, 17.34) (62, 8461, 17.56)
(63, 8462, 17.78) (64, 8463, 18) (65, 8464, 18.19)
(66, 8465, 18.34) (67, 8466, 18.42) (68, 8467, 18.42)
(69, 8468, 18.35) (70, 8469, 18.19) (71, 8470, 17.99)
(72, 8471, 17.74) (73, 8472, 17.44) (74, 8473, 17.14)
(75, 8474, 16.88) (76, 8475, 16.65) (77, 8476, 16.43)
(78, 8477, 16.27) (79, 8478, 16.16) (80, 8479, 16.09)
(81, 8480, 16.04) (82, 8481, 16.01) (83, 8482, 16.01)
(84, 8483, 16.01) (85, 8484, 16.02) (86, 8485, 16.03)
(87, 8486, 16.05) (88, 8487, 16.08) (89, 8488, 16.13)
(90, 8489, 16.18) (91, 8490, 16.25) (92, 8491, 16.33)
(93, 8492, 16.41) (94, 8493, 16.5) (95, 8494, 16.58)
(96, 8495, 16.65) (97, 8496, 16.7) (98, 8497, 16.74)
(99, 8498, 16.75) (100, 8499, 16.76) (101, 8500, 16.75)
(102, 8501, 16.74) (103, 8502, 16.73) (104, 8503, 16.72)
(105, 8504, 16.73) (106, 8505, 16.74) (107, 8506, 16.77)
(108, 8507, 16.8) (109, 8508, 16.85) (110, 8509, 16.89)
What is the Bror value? 14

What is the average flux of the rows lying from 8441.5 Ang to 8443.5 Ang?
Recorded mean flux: 16.4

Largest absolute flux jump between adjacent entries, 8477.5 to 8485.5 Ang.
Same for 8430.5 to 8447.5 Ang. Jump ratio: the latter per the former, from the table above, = 1.0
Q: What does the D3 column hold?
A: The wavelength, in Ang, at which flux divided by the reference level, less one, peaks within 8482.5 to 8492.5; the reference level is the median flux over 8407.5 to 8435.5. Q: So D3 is 8492 Ang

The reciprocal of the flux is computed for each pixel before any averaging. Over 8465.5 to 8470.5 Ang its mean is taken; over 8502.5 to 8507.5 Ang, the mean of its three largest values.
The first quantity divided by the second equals 0.92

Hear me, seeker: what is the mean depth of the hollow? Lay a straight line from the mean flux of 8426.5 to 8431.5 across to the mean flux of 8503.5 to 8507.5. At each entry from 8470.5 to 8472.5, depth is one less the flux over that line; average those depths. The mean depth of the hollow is -0.071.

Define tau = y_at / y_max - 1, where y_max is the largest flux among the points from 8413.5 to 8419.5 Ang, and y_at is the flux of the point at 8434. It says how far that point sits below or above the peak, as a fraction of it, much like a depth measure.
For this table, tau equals 0.17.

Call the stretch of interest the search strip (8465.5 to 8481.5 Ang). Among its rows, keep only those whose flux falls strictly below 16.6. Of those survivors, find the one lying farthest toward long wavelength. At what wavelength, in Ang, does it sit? 8481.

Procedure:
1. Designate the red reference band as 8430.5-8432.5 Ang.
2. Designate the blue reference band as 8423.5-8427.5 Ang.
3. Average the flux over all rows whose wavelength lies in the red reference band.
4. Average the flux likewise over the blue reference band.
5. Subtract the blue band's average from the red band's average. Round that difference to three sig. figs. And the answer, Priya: 1.08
